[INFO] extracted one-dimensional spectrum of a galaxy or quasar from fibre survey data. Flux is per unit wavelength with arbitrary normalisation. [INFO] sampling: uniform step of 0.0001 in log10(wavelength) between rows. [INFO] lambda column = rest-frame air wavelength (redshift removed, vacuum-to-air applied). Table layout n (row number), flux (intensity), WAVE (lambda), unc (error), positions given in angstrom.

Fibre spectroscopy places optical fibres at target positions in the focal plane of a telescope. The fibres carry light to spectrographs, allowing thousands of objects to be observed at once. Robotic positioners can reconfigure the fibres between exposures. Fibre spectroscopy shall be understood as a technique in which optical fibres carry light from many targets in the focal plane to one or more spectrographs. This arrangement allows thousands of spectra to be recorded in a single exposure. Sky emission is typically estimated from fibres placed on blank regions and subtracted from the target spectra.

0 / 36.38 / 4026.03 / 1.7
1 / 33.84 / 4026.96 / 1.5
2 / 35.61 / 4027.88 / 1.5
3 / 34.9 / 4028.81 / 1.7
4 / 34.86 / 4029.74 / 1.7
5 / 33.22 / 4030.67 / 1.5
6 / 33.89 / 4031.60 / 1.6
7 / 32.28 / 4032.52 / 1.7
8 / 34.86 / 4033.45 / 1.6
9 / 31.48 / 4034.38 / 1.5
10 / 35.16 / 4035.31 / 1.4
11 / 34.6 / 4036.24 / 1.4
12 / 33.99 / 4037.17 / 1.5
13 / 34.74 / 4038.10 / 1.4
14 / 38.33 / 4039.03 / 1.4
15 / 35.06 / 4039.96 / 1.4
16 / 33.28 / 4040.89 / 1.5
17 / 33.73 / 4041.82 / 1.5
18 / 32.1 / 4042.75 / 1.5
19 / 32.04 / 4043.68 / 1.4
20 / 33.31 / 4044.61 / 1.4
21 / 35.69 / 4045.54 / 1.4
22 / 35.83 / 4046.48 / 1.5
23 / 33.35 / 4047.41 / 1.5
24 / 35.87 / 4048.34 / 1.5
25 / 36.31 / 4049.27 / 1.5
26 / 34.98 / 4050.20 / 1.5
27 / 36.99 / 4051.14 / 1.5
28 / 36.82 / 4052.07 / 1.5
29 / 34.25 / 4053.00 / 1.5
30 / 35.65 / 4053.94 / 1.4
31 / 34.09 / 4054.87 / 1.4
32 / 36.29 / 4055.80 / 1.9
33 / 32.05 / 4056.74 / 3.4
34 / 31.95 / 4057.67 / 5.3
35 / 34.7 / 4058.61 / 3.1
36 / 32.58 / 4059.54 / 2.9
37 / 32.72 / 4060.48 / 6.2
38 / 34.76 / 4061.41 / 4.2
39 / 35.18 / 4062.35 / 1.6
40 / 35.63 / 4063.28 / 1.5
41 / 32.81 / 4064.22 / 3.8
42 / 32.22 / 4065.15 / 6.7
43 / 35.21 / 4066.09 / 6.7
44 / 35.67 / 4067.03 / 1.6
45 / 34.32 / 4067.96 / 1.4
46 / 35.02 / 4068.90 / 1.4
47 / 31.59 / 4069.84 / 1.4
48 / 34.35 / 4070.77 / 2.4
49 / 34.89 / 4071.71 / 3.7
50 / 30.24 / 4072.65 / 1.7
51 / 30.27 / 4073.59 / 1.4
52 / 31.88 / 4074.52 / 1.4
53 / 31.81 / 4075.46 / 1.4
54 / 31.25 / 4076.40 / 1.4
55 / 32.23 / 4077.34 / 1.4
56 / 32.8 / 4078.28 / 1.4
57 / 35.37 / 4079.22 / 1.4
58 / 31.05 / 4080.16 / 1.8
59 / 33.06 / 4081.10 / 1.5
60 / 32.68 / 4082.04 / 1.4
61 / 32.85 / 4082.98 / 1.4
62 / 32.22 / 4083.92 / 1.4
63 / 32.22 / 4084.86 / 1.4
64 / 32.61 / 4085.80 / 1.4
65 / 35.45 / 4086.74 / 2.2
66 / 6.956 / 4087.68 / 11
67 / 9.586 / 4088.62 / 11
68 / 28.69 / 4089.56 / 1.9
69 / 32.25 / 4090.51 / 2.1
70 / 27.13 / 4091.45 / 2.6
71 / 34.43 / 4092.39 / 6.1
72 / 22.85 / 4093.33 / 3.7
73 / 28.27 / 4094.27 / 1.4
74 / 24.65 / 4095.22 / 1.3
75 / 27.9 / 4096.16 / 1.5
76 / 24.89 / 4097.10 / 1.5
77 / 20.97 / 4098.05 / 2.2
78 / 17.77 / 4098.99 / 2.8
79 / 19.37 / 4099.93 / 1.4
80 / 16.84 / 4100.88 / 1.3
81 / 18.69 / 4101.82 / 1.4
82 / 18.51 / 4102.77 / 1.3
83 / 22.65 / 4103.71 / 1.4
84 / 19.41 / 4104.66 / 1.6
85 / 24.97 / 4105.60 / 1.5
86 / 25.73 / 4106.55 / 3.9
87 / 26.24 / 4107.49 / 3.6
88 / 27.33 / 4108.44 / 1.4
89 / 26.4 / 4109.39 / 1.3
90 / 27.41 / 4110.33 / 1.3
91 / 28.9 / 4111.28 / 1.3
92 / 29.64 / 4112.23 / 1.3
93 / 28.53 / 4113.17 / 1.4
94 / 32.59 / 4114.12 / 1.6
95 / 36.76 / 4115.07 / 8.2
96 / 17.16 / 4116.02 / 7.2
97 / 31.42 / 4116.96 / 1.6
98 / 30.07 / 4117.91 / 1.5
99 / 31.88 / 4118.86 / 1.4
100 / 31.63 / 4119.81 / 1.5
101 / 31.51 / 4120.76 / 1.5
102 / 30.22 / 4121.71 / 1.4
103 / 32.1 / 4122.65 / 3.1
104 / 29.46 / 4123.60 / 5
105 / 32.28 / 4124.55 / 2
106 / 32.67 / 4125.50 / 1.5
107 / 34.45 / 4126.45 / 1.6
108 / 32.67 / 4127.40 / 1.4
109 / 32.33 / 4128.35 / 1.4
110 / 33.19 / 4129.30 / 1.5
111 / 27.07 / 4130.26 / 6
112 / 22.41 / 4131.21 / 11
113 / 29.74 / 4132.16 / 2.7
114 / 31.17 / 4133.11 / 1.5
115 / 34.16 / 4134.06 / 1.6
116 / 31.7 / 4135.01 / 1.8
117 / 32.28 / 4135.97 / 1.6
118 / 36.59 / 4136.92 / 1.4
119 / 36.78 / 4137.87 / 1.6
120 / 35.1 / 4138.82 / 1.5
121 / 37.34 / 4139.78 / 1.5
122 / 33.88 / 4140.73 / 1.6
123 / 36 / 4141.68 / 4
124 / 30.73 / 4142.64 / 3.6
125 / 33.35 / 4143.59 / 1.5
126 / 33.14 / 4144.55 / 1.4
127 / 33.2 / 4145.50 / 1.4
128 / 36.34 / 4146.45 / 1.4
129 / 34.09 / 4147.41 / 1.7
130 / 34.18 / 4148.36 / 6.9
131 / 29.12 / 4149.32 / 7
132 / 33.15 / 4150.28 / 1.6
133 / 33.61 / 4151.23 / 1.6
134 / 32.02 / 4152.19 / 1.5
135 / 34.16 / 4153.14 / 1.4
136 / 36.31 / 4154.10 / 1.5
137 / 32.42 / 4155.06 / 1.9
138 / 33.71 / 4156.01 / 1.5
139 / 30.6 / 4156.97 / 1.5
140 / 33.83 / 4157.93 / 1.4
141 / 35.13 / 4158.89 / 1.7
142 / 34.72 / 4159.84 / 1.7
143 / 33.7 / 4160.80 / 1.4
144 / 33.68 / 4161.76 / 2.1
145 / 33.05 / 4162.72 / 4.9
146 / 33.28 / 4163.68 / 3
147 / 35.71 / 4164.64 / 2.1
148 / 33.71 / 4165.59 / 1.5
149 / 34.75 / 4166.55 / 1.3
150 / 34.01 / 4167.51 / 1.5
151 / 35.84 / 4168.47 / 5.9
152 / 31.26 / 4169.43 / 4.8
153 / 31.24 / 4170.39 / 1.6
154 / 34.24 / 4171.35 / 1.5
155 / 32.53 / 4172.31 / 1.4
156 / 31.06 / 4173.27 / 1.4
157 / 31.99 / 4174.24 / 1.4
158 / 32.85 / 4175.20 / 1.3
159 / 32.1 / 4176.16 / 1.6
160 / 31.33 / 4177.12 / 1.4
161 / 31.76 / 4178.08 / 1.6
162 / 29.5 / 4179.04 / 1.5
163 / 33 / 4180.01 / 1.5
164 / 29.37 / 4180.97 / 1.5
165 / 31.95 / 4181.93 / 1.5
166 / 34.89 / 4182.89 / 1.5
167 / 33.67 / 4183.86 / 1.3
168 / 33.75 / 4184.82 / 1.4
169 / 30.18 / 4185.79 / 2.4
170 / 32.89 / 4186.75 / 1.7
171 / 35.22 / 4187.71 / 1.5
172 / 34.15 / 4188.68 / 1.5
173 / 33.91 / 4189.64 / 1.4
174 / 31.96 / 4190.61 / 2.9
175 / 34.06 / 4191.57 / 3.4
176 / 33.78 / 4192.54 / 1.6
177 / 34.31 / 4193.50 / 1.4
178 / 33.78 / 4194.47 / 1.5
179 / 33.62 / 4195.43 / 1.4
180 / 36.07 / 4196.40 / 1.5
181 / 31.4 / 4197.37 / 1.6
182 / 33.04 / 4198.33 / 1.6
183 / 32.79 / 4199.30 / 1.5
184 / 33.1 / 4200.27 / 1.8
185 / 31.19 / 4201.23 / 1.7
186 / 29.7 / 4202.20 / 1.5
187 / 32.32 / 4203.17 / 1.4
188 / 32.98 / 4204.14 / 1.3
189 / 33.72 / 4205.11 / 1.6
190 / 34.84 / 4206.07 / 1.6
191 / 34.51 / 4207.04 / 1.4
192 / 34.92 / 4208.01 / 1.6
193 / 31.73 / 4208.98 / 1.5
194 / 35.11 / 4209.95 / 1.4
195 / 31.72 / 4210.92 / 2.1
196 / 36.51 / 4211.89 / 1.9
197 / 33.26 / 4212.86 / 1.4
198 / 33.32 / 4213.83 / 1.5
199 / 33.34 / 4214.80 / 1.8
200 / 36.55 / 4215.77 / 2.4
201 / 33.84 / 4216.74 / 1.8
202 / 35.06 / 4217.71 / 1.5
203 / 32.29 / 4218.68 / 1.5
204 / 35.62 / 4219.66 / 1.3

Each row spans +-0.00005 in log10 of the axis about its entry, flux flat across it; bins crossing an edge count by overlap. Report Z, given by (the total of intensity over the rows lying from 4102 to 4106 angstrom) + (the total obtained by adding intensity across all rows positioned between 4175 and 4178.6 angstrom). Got 214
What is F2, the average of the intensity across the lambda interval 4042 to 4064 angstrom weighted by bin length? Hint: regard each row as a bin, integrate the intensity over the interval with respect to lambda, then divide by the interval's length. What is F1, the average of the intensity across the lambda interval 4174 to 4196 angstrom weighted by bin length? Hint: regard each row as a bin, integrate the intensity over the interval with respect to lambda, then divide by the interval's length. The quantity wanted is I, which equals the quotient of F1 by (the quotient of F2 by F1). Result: 31.3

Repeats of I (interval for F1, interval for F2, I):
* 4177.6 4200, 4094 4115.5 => 43.7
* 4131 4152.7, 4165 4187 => 33.9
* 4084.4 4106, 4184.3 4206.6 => 17.0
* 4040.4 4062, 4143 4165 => 35.1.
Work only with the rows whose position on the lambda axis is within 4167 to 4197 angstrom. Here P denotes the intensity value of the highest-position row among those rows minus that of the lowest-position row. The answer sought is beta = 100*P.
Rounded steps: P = 2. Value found 206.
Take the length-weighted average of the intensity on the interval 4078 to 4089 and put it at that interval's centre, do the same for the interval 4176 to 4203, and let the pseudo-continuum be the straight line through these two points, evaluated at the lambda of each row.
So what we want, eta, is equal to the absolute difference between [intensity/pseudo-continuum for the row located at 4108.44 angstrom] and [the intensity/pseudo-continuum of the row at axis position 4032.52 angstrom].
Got 0.27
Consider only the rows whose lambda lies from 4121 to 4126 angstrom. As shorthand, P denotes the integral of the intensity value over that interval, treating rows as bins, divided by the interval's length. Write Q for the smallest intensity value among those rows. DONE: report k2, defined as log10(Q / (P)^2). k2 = -1.52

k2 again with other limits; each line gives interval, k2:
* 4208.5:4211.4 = -1.53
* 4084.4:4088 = -2.04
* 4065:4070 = -1.57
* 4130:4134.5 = -1.57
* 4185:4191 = -1.56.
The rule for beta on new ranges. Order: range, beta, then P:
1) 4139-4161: -364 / -4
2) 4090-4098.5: -1128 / -11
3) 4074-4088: -2492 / -25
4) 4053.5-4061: -293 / -3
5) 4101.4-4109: 864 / 9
